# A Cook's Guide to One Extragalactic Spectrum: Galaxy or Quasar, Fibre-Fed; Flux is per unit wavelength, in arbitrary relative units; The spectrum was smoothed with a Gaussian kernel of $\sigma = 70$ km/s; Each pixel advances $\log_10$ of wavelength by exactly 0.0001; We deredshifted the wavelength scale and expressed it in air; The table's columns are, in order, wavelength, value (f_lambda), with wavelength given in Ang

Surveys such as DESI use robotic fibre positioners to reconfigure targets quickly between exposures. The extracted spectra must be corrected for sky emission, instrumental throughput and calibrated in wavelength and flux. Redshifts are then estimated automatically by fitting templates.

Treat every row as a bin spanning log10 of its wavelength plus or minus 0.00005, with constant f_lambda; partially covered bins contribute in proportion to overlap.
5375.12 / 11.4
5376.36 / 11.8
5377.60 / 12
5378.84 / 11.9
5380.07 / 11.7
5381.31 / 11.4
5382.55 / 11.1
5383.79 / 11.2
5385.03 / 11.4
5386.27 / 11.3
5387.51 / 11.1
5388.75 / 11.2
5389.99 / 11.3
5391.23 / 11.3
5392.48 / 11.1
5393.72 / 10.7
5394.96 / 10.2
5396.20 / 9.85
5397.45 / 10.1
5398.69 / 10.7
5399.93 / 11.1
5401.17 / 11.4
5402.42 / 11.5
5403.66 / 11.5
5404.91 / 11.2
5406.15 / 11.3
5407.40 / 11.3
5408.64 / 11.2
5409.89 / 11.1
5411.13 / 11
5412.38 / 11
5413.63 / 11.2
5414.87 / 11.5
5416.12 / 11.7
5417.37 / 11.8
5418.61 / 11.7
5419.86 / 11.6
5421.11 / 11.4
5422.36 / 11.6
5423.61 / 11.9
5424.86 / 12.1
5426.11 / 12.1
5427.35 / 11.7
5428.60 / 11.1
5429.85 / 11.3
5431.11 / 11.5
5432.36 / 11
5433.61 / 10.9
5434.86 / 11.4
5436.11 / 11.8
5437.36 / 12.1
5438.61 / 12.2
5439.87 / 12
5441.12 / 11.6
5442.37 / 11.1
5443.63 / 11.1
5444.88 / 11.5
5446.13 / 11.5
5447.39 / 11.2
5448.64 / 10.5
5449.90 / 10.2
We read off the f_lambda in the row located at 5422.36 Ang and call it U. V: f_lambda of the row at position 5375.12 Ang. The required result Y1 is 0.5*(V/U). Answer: 0.49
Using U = 11.6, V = 11.4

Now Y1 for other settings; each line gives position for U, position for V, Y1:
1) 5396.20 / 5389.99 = 0.57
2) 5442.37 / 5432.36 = 0.50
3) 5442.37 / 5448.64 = 0.47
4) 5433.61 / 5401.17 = 0.52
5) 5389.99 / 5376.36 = 0.52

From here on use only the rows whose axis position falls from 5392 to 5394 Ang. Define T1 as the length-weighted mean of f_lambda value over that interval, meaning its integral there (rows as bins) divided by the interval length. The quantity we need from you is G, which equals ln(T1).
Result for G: 2.39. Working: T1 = 10.9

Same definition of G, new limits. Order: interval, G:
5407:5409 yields 2.42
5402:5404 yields 2.44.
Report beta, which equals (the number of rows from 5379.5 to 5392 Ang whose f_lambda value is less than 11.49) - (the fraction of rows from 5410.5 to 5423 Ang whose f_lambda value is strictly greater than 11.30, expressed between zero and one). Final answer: 8.3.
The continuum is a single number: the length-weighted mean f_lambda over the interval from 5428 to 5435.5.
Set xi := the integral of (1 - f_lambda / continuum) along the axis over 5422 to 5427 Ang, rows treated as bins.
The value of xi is -0.33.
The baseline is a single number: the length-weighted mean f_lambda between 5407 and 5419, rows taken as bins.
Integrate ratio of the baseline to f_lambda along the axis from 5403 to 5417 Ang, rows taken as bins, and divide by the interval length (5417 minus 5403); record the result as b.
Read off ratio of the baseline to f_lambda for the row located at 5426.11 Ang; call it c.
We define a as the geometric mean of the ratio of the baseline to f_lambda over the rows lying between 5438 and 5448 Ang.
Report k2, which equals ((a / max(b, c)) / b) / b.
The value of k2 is 0.97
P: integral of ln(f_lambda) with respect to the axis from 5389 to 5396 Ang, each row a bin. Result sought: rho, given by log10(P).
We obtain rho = 1.22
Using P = 16.7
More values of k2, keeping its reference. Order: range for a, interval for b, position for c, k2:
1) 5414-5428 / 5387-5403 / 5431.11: 0.85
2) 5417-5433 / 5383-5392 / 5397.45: 0.86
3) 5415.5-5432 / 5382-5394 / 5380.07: 0.93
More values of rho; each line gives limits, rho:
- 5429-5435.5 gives 1.20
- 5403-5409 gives 1.16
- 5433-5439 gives 1.17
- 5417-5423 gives 1.17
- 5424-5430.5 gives 1.20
